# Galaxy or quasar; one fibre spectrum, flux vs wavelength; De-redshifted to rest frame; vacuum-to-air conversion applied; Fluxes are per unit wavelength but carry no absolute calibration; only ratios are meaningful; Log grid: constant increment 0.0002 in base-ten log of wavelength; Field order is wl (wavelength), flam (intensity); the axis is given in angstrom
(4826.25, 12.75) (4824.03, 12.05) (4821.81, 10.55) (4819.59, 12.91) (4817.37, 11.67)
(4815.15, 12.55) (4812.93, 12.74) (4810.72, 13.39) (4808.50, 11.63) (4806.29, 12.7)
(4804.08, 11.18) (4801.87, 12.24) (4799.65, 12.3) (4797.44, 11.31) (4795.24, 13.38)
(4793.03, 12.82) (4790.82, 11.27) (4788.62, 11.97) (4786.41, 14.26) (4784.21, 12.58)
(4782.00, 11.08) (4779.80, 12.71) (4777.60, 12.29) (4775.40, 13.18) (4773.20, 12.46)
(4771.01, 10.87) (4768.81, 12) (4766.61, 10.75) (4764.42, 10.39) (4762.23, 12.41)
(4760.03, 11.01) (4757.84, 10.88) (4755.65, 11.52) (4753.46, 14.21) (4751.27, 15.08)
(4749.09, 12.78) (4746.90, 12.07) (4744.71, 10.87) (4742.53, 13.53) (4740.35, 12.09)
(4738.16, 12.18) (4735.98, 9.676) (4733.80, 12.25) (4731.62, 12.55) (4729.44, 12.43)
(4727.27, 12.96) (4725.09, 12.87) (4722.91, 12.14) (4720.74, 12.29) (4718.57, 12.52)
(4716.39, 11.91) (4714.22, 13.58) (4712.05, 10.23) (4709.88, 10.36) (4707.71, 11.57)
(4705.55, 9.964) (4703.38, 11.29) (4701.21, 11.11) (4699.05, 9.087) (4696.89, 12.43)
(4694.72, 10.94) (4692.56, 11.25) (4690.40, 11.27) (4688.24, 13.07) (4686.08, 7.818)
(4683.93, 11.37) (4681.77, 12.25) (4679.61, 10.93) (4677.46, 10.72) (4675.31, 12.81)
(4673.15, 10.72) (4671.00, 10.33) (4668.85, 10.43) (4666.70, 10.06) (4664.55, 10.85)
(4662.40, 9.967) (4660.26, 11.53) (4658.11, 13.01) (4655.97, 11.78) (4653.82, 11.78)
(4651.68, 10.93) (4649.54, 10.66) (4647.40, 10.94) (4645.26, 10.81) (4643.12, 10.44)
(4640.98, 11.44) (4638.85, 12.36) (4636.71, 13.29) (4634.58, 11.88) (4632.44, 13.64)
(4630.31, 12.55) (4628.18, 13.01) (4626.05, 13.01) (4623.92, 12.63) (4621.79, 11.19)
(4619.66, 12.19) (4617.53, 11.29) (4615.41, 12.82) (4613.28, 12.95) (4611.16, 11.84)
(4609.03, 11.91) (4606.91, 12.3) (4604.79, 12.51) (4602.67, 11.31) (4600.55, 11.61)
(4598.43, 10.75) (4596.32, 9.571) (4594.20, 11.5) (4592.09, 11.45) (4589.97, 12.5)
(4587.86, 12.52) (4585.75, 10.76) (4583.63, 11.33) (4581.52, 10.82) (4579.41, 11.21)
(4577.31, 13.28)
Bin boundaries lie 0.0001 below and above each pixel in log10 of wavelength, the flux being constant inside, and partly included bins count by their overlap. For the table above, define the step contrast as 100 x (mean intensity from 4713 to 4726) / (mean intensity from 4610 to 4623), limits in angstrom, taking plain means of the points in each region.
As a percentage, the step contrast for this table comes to 104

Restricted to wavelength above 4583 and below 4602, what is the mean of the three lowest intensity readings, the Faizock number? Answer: 10.4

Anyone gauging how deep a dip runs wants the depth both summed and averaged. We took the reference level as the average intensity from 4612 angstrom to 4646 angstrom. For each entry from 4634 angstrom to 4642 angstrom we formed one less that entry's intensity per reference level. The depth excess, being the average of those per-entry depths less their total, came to 0.0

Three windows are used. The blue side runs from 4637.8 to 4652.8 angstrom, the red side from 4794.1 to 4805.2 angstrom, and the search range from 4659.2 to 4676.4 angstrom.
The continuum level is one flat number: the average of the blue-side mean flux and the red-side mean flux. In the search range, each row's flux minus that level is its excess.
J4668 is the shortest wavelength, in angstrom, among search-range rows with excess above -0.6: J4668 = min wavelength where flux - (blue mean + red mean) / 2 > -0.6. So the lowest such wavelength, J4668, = 4660.26 angstrom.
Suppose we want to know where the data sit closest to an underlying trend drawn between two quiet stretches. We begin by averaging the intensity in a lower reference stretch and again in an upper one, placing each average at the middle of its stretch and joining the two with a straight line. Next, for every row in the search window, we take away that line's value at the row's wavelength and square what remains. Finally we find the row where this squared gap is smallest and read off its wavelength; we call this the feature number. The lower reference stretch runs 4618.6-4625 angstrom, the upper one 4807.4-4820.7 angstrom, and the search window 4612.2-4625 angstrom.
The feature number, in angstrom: 4619.66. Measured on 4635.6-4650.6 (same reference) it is 4638.85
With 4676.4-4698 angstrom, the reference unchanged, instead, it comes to 4681.77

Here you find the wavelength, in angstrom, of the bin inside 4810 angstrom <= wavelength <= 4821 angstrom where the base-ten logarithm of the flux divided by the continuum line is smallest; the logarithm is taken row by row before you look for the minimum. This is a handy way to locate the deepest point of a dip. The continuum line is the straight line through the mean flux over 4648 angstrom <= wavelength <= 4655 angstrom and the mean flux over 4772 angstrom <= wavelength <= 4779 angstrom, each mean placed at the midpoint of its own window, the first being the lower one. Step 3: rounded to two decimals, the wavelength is 4817.37 angstrom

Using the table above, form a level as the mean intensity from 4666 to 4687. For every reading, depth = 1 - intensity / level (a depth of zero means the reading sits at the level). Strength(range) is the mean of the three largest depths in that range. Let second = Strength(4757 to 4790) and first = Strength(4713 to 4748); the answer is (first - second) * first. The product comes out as 0.000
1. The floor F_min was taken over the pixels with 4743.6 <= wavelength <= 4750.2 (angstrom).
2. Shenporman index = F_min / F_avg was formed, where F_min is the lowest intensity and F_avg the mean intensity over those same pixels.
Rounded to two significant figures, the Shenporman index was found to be 0.91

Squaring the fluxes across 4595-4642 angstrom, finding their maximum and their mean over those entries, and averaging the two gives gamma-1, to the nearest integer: 167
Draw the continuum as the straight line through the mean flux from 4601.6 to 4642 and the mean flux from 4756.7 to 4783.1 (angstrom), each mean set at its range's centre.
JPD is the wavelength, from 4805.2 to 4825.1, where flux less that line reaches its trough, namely 4821.81 angstrom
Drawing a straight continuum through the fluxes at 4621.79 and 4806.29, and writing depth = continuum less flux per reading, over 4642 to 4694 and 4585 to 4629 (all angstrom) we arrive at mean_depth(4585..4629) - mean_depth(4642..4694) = -1.3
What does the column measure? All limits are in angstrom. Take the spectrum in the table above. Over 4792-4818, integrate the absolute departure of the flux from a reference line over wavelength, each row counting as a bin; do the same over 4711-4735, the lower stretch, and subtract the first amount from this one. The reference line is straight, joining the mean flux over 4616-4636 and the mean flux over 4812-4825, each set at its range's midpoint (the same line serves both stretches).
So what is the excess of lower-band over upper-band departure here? -4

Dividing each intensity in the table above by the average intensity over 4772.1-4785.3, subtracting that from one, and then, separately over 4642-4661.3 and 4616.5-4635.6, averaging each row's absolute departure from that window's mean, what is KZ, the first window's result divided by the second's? 1.0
